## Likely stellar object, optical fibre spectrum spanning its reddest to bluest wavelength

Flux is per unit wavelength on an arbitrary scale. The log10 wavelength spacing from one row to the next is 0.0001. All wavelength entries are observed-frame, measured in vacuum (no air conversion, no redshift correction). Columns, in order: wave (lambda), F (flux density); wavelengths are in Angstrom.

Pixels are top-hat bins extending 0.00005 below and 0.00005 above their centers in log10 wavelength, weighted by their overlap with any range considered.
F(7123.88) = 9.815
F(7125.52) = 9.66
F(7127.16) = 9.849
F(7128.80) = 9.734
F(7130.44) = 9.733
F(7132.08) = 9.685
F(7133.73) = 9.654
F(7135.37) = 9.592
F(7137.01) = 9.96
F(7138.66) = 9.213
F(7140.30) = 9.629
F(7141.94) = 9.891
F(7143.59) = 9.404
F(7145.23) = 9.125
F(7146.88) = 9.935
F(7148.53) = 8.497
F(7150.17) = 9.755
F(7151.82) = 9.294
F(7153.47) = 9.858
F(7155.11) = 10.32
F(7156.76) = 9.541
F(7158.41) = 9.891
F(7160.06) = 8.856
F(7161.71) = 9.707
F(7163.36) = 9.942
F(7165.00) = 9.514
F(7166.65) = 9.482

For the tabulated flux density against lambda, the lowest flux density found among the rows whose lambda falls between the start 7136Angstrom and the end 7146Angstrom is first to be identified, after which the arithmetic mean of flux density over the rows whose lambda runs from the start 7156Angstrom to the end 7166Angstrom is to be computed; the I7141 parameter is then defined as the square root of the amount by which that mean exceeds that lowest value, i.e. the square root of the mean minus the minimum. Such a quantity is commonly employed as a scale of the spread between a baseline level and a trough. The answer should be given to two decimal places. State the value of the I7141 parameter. 0.67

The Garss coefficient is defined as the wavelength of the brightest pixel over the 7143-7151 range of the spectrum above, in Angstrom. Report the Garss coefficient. 7146.88 Angstrom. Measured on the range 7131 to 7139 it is 7137.01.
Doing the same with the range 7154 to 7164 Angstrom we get 7155.11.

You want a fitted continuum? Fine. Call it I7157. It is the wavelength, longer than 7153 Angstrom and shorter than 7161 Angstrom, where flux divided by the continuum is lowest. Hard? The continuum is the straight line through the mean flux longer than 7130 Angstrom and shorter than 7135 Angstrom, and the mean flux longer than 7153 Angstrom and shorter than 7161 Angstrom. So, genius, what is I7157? 7160.06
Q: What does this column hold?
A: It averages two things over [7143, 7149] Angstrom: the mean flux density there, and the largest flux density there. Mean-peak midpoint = 9.6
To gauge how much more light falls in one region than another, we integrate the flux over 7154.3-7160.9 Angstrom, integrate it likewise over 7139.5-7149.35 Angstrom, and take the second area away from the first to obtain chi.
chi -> -29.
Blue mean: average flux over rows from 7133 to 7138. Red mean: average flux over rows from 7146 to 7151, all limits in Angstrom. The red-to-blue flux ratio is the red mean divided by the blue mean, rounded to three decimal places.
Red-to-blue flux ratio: 0.965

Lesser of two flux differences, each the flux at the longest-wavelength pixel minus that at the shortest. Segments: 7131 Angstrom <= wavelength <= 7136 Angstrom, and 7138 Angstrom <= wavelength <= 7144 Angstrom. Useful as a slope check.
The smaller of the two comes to -0.1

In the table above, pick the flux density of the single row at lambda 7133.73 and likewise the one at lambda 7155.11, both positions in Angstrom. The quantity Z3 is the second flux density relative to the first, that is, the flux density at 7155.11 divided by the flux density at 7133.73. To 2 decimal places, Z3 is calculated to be 1.07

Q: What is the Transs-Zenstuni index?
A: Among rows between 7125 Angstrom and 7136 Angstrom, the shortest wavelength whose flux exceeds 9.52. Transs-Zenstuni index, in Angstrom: 7125.52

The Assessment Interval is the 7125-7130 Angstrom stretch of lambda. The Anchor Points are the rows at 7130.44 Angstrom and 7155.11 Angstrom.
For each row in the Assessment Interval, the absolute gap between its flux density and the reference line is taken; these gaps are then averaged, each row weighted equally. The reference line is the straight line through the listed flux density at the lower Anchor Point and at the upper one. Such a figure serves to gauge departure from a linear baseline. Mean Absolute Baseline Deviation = 0.09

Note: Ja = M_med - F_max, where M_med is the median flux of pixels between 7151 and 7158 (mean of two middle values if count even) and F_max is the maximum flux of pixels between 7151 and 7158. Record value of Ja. -0.62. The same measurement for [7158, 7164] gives -0.14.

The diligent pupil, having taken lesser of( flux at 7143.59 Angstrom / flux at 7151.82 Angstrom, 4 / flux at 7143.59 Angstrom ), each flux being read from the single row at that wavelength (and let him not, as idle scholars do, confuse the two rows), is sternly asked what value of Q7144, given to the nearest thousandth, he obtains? 0.425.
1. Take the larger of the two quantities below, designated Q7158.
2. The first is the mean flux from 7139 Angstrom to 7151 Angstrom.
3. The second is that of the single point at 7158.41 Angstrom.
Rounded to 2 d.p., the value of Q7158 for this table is 9.89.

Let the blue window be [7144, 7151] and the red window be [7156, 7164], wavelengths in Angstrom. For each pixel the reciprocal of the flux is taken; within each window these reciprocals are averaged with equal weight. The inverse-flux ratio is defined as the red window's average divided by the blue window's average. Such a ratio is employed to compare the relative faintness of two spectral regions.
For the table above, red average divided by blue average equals 0.97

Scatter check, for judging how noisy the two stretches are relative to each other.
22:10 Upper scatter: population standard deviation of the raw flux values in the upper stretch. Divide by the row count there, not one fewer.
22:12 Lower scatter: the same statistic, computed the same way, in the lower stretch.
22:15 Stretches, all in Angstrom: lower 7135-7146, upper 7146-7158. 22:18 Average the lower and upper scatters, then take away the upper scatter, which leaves -0.12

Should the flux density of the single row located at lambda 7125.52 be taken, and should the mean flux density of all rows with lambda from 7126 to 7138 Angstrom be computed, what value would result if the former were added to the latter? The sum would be 19.4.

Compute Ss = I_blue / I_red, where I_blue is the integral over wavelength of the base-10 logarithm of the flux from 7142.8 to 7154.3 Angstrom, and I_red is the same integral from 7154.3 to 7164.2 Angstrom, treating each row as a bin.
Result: 1.1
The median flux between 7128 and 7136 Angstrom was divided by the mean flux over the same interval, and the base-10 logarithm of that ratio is 0.0002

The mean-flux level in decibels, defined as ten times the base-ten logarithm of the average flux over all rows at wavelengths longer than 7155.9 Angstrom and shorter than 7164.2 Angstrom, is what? 9.82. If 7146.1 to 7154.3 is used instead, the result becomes 9.76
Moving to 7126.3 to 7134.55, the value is 9.88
